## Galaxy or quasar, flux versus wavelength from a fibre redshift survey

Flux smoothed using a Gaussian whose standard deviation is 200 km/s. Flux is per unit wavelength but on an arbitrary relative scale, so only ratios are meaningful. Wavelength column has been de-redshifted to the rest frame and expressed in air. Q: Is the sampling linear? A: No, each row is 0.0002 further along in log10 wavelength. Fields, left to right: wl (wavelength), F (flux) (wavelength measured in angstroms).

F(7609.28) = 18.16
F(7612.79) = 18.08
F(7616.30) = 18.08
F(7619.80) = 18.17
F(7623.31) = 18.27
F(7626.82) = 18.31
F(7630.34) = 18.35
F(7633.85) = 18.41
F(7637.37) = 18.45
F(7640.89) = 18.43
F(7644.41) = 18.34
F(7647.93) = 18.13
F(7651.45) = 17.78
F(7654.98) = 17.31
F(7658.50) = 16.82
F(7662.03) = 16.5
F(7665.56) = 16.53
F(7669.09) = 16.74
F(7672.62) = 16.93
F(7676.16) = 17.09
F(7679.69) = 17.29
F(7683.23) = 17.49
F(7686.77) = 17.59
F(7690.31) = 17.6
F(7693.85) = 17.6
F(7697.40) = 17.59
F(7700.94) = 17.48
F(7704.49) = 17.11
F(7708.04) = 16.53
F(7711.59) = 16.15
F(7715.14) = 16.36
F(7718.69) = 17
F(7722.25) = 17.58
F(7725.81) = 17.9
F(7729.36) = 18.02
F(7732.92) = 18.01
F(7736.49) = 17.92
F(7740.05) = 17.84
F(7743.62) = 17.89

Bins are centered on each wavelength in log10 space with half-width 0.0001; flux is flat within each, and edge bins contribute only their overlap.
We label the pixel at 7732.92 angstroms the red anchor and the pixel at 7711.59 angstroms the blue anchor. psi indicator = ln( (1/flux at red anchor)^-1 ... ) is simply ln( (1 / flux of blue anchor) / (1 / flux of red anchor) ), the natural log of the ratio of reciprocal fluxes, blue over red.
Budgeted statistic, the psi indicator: 0.11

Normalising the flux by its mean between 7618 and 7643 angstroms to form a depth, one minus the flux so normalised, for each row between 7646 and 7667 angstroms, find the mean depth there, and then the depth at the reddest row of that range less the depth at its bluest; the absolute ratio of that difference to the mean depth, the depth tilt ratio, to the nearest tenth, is 1.4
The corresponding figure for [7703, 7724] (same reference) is 0.3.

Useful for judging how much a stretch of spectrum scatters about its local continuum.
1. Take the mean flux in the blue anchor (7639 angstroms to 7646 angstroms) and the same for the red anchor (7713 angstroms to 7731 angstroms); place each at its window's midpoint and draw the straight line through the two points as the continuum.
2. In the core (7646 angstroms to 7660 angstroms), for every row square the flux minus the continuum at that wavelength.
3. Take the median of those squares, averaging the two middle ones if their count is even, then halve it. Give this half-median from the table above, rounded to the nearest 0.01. 0.27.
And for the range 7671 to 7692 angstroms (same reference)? 0.13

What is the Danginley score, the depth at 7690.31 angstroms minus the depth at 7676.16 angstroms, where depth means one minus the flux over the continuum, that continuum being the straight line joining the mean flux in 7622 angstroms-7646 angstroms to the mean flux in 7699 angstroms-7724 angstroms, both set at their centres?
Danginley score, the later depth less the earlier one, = -0.04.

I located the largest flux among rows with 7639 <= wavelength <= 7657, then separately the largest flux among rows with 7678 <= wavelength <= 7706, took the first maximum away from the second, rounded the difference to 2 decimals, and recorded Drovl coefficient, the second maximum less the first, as -0.83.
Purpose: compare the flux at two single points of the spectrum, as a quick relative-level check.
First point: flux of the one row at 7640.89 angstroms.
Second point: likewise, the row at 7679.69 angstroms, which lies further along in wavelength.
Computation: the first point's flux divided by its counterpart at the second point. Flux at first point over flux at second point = 1.07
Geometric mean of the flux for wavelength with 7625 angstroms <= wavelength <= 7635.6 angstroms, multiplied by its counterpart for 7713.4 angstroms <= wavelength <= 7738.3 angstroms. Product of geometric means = 322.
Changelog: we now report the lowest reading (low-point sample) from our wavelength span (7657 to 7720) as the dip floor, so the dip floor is 16.15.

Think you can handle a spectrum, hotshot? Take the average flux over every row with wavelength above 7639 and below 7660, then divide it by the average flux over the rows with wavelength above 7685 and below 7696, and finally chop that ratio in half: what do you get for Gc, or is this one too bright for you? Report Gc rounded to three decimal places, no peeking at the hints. 0.506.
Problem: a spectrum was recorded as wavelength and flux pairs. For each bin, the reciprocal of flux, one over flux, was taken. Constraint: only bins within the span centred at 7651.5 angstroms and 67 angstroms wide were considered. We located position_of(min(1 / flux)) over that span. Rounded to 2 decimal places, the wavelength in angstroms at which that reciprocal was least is 7637.37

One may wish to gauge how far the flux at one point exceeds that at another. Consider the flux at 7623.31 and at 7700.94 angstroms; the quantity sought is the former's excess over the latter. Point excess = 0.79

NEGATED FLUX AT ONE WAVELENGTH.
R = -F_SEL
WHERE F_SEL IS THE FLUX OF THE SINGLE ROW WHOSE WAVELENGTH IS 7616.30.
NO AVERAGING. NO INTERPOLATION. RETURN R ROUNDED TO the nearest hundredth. -18.08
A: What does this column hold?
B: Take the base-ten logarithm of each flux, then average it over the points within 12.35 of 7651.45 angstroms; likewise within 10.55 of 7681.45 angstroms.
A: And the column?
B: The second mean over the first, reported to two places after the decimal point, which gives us 0.99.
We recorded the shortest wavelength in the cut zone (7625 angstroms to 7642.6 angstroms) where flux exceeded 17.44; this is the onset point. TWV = 7626.82 angstroms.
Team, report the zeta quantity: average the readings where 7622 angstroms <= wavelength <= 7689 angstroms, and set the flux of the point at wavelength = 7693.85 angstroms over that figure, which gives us 1.00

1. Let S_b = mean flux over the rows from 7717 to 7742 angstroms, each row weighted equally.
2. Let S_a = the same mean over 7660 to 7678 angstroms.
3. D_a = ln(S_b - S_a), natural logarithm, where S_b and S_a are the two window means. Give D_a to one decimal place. 0.0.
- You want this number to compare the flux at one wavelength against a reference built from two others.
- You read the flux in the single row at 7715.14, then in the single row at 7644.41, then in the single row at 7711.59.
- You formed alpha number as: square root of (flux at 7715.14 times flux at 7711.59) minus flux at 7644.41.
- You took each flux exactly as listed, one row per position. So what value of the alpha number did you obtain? -2.09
